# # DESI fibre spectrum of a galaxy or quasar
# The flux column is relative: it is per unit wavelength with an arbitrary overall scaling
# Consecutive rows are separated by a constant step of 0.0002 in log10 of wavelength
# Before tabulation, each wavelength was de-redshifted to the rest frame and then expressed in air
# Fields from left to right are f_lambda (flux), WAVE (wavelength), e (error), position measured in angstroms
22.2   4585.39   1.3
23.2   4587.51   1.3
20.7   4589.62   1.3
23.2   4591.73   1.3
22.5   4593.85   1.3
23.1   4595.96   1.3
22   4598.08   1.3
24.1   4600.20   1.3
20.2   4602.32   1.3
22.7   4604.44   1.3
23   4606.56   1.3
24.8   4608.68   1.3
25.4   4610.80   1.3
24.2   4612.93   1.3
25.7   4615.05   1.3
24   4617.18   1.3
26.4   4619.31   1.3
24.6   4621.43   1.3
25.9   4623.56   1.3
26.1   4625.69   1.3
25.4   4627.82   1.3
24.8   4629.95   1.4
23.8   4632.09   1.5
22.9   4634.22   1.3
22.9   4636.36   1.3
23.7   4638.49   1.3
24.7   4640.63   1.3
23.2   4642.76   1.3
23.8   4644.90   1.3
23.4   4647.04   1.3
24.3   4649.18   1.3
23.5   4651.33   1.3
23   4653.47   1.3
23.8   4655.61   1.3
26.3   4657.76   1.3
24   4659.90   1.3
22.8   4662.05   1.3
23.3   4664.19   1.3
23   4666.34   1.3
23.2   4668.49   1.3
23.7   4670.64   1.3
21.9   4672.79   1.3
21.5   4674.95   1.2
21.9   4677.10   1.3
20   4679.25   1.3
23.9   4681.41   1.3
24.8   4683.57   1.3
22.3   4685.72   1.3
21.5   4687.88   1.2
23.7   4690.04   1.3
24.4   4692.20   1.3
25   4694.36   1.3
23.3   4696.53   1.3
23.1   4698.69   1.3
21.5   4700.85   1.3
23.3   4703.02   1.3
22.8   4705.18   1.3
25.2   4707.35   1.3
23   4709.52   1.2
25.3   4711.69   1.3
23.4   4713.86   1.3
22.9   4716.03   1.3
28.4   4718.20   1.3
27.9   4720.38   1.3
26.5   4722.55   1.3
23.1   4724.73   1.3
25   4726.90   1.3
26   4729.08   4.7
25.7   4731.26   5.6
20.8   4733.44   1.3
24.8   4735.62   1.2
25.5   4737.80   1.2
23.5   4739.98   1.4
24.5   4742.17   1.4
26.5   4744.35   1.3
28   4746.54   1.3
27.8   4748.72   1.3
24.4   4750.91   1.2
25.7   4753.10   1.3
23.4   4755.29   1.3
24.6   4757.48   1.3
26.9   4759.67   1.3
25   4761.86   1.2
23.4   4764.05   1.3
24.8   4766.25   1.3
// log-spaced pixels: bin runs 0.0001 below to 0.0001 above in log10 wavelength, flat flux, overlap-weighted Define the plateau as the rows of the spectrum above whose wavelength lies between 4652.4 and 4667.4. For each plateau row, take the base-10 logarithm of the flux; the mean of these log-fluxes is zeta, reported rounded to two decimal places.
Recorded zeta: 1.38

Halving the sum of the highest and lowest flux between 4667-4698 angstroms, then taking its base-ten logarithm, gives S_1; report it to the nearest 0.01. 1.35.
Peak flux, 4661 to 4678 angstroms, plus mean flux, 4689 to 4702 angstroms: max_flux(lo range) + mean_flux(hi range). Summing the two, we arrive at 47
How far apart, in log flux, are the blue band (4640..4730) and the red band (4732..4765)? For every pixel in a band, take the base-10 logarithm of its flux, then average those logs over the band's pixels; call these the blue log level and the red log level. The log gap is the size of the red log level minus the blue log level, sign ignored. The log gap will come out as 0.022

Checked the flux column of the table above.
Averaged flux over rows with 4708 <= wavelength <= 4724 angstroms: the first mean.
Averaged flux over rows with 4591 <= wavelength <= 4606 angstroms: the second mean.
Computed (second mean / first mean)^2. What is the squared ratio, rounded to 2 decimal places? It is 0.79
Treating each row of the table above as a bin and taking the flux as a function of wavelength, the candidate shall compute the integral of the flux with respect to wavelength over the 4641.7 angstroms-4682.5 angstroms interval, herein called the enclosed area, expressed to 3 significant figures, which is 946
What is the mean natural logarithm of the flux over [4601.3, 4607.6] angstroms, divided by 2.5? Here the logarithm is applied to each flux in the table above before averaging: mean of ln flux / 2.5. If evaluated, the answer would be 1.235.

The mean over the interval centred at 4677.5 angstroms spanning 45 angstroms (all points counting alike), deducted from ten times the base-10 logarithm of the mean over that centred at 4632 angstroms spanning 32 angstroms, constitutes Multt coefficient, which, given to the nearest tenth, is -9.3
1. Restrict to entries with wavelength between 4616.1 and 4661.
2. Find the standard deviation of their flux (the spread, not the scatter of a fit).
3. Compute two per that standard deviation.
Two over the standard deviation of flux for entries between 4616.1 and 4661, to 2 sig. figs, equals 1.8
